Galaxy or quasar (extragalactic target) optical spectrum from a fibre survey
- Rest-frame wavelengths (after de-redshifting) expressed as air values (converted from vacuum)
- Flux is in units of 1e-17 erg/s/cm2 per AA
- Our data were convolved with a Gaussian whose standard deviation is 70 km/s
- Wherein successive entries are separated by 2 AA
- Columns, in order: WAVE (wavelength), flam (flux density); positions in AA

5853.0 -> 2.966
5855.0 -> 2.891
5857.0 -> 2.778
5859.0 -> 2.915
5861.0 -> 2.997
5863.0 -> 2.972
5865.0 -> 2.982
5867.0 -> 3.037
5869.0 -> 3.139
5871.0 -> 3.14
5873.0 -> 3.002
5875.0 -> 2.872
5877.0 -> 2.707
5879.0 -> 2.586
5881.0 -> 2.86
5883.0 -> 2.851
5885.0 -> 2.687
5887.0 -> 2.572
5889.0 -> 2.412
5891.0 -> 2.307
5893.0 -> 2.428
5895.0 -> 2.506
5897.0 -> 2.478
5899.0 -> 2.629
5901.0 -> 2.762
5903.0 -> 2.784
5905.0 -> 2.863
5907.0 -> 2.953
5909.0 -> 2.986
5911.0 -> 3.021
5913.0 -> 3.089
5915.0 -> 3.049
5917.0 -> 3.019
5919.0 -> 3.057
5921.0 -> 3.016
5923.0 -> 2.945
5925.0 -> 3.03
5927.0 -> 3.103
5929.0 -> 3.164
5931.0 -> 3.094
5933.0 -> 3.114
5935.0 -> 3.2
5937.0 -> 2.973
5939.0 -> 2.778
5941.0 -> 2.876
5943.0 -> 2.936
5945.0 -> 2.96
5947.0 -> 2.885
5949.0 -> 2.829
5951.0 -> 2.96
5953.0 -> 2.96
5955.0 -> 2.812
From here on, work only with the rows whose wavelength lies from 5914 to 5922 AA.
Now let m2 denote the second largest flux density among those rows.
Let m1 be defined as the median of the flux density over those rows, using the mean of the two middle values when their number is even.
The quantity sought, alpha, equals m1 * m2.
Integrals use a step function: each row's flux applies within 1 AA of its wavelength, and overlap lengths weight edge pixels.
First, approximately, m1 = 3.03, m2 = 3.049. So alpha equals 9.3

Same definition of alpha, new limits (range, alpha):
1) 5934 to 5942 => 8.7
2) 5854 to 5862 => 8.5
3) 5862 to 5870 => 9.1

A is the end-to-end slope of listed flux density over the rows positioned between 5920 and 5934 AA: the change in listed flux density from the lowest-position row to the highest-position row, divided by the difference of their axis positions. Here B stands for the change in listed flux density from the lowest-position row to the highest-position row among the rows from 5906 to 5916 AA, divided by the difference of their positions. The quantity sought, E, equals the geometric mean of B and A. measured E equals 0.0099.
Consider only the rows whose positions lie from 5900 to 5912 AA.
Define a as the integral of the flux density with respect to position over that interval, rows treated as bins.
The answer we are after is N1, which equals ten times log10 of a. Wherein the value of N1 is 15.4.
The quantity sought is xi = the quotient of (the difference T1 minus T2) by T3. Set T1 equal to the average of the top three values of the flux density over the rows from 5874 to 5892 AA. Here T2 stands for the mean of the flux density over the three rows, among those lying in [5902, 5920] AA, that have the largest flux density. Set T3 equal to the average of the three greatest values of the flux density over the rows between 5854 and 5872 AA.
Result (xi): -0.066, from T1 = 2.86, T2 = 3.065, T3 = 3.105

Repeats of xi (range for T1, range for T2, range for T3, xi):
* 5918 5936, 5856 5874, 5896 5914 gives 0.018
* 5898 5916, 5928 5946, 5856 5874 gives -0.034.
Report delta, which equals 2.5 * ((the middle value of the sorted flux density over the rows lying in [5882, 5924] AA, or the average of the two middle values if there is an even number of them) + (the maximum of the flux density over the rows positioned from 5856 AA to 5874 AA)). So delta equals 15.0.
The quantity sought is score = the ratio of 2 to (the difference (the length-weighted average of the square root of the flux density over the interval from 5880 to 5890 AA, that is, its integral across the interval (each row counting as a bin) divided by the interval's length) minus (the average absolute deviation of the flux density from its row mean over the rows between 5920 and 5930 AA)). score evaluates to 1.27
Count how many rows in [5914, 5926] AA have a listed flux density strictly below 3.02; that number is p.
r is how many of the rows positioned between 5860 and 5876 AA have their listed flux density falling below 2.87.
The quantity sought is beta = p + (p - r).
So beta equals 6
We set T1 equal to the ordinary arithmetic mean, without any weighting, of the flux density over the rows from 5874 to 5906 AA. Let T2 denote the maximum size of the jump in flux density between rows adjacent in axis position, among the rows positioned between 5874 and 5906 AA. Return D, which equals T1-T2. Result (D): 2.4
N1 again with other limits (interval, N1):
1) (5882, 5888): 12.1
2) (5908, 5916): 13.9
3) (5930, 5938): 13.9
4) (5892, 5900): 13.0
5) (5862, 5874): 15.6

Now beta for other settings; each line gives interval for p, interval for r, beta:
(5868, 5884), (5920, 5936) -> 12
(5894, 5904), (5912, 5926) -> 10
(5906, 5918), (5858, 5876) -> 6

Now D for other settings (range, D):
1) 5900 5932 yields 2.9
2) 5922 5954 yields 2.8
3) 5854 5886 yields 2.6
